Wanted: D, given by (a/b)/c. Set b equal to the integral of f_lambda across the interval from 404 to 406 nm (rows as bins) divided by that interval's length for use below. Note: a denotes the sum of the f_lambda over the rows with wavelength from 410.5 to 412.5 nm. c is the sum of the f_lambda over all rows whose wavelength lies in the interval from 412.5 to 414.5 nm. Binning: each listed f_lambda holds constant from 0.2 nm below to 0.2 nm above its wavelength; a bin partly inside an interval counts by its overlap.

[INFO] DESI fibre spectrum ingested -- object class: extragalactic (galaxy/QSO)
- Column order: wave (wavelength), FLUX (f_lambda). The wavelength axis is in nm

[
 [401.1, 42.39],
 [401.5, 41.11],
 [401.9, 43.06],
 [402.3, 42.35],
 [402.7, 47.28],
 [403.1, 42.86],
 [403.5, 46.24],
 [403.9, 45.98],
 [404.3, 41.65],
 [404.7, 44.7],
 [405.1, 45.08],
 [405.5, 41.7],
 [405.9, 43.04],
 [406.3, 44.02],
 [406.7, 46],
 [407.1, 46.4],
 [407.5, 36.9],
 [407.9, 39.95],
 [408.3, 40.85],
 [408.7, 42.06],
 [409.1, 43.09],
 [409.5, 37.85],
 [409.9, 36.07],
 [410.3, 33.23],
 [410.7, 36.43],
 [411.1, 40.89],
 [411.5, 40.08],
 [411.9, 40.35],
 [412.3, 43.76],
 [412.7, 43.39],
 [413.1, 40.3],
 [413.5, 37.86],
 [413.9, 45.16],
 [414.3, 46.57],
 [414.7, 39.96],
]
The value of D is 0.0218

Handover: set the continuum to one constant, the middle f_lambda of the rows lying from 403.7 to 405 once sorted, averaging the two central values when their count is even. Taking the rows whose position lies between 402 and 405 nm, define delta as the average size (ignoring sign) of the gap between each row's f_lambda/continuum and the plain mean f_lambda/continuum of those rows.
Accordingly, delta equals 0.041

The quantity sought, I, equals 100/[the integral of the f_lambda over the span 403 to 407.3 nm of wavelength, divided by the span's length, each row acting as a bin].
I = 2.25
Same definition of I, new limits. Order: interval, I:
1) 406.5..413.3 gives 2.47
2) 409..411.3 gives 2.65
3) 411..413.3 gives 2.41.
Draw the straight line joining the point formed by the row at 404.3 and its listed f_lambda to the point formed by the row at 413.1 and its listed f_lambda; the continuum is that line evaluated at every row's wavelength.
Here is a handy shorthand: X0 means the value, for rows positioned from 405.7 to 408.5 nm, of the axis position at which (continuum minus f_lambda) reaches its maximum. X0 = 407.5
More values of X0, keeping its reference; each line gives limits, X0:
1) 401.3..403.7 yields 401.5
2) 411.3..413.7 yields 413.5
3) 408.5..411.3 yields 410.3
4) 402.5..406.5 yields 404.3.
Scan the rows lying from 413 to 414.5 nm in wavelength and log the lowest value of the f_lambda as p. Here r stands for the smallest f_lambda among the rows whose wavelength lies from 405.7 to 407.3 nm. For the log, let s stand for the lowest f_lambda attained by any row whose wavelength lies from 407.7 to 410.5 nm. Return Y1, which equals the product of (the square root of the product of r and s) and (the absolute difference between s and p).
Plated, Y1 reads 175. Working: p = 37.86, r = 43.04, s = 33.23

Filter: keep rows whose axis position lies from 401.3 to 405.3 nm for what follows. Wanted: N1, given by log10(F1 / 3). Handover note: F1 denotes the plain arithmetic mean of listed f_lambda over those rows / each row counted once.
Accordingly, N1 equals 1.17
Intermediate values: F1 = 44.0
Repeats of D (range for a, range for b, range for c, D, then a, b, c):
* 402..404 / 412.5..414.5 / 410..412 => 0.0276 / 225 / 42.7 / 191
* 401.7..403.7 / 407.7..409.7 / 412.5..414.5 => 0.0255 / 222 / 40.8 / 213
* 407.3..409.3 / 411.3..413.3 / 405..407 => 0.0222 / 203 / 41.6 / 220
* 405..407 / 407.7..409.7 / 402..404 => 0.0240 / 220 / 40.8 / 225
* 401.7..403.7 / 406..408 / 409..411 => 0.0278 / 222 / 42.8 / 187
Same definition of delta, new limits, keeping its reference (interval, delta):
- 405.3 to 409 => 0.051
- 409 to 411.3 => 0.061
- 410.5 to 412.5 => 0.037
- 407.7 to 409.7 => 0.033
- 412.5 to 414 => 0.058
